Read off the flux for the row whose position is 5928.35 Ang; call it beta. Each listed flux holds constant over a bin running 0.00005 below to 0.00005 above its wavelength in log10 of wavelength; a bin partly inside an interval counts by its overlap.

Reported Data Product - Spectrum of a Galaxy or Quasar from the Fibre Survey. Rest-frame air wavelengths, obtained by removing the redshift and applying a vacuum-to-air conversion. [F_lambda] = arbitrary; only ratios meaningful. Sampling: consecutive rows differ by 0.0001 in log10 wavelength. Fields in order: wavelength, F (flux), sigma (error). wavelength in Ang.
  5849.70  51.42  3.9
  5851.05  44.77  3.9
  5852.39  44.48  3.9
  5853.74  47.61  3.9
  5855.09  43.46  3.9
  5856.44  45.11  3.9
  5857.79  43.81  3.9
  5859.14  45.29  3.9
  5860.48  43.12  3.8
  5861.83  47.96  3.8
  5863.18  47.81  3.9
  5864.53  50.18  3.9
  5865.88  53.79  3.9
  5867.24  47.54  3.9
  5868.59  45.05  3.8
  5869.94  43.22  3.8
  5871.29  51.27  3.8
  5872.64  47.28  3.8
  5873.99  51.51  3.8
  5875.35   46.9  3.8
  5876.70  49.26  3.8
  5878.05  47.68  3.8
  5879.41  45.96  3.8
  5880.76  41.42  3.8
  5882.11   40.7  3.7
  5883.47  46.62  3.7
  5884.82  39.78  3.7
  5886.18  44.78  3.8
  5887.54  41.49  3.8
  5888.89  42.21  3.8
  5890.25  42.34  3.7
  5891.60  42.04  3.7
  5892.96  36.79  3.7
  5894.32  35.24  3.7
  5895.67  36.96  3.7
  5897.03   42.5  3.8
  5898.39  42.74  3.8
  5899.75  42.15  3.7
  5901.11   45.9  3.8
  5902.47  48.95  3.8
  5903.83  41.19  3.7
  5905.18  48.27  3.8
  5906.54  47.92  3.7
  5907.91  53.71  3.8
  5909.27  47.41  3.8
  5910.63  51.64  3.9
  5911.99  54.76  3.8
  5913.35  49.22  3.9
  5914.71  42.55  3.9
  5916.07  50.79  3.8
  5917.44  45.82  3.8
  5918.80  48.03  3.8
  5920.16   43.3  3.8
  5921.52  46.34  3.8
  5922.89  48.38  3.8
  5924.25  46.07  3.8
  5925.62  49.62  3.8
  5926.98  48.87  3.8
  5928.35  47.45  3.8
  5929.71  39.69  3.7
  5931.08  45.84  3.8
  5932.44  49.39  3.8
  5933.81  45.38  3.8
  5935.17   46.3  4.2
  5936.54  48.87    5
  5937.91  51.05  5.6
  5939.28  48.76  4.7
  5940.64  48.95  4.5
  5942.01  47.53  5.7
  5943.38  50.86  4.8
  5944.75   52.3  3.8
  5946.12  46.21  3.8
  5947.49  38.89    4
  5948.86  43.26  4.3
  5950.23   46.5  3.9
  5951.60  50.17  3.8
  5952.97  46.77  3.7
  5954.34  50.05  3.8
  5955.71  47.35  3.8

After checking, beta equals 47.45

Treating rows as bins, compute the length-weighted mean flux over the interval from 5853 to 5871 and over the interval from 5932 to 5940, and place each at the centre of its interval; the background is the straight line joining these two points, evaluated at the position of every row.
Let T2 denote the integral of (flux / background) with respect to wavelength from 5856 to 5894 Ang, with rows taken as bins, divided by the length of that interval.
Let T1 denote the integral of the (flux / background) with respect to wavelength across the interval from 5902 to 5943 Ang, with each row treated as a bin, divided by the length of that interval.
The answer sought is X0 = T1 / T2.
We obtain 1.03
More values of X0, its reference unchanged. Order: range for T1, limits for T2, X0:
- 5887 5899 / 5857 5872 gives 0.84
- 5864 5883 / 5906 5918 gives 0.98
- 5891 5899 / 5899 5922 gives 0.83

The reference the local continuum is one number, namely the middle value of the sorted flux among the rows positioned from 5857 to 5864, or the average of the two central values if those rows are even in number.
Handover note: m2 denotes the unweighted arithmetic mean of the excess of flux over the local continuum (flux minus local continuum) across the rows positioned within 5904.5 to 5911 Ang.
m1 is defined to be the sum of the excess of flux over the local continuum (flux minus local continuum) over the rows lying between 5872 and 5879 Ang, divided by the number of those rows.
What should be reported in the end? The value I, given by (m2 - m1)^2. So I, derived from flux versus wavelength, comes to 2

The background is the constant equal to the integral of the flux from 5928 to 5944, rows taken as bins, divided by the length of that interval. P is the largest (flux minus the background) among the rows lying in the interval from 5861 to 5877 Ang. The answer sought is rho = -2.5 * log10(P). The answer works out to -2.0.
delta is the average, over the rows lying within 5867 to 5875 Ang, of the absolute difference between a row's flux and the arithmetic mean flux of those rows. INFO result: 2.5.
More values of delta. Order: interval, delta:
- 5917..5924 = 1.5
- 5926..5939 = 2.4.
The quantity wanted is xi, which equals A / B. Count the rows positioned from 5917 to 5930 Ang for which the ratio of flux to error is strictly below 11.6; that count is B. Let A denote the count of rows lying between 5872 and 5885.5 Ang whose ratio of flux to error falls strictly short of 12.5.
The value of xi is 3.0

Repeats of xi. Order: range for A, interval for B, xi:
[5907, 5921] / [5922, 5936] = 2.0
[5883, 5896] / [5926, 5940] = 1.8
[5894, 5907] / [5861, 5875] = 7.0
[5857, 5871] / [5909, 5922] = 3.5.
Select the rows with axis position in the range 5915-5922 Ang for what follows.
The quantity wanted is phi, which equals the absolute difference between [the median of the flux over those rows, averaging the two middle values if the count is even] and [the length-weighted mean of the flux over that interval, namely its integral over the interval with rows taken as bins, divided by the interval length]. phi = 0.3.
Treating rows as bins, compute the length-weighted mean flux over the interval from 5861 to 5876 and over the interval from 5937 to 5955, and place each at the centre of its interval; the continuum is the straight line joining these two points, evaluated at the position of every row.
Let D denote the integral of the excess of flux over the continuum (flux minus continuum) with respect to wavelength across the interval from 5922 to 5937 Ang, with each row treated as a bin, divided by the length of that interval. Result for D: -1.0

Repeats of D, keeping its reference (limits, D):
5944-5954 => -1.3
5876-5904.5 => -5.5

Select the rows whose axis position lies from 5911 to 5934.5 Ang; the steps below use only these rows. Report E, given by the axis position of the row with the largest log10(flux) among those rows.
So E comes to 5911.99 Ang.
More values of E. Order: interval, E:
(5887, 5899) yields 5898.39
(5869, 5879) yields 5873.99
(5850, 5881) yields 5865.88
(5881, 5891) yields 5883.47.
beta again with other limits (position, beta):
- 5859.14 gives 45.29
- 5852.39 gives 44.48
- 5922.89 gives 48.38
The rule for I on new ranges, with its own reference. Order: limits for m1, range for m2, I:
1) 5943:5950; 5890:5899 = 42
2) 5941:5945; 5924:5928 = 4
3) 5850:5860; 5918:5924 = 2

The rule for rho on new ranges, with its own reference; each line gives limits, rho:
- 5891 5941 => -2.2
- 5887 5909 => -2.0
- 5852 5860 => 2.5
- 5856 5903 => -2.0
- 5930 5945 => -1.7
